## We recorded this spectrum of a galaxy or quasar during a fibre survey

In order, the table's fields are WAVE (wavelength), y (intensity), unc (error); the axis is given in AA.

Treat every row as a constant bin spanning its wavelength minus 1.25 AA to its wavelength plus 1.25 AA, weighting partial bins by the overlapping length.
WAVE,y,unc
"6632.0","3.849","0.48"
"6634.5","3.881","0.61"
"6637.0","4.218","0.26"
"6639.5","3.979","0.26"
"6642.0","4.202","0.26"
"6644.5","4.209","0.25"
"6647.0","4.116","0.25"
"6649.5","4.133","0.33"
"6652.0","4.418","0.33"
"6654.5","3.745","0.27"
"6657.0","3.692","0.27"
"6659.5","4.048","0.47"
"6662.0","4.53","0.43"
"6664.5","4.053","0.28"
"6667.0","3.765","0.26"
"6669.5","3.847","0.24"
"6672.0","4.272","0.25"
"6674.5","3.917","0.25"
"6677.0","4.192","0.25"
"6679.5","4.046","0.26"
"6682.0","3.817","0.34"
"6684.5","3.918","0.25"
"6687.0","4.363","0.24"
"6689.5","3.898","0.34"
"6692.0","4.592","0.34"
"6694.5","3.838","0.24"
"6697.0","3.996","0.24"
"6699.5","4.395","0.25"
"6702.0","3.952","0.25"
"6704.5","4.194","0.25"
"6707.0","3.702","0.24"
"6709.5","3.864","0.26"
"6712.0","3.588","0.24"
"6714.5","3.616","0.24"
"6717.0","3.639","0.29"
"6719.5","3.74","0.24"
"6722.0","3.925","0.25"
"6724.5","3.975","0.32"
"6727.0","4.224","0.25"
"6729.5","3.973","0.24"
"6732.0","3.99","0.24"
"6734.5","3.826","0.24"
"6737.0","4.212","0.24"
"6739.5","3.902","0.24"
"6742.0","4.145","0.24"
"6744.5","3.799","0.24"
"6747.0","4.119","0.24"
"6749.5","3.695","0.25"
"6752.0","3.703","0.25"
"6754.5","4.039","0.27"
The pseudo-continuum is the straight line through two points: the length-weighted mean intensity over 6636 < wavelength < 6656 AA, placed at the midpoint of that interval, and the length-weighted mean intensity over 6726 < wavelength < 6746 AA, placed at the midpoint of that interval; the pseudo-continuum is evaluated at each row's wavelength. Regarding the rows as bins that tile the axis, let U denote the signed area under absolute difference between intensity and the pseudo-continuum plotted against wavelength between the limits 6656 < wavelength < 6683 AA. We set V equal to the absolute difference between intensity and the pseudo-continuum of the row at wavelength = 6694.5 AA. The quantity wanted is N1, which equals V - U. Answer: -5.3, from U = 5.5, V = 0.22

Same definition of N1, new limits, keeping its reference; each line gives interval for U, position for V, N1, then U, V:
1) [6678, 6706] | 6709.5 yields -5.7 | 5.9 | 0.18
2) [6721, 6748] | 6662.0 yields -3.0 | 3.4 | 0.43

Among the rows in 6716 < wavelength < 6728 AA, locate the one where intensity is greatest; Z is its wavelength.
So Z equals 6727.0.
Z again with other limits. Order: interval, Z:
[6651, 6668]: 6662.0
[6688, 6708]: 6692.0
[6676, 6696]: 6692.0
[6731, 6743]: 6737.0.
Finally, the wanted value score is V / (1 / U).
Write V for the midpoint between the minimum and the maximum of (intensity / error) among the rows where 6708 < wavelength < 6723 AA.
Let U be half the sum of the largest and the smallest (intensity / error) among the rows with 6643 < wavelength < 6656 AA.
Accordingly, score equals 207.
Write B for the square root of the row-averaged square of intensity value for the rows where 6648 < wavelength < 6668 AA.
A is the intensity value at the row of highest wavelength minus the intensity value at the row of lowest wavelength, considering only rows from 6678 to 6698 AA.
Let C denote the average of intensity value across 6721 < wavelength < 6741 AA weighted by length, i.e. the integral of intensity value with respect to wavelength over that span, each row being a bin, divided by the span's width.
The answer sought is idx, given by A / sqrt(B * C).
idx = -0.01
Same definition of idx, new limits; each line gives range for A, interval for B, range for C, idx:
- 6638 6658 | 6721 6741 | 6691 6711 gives -0.07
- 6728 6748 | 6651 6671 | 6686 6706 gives 0.04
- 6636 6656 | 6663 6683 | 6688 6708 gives -0.12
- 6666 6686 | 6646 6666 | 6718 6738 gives 0.04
